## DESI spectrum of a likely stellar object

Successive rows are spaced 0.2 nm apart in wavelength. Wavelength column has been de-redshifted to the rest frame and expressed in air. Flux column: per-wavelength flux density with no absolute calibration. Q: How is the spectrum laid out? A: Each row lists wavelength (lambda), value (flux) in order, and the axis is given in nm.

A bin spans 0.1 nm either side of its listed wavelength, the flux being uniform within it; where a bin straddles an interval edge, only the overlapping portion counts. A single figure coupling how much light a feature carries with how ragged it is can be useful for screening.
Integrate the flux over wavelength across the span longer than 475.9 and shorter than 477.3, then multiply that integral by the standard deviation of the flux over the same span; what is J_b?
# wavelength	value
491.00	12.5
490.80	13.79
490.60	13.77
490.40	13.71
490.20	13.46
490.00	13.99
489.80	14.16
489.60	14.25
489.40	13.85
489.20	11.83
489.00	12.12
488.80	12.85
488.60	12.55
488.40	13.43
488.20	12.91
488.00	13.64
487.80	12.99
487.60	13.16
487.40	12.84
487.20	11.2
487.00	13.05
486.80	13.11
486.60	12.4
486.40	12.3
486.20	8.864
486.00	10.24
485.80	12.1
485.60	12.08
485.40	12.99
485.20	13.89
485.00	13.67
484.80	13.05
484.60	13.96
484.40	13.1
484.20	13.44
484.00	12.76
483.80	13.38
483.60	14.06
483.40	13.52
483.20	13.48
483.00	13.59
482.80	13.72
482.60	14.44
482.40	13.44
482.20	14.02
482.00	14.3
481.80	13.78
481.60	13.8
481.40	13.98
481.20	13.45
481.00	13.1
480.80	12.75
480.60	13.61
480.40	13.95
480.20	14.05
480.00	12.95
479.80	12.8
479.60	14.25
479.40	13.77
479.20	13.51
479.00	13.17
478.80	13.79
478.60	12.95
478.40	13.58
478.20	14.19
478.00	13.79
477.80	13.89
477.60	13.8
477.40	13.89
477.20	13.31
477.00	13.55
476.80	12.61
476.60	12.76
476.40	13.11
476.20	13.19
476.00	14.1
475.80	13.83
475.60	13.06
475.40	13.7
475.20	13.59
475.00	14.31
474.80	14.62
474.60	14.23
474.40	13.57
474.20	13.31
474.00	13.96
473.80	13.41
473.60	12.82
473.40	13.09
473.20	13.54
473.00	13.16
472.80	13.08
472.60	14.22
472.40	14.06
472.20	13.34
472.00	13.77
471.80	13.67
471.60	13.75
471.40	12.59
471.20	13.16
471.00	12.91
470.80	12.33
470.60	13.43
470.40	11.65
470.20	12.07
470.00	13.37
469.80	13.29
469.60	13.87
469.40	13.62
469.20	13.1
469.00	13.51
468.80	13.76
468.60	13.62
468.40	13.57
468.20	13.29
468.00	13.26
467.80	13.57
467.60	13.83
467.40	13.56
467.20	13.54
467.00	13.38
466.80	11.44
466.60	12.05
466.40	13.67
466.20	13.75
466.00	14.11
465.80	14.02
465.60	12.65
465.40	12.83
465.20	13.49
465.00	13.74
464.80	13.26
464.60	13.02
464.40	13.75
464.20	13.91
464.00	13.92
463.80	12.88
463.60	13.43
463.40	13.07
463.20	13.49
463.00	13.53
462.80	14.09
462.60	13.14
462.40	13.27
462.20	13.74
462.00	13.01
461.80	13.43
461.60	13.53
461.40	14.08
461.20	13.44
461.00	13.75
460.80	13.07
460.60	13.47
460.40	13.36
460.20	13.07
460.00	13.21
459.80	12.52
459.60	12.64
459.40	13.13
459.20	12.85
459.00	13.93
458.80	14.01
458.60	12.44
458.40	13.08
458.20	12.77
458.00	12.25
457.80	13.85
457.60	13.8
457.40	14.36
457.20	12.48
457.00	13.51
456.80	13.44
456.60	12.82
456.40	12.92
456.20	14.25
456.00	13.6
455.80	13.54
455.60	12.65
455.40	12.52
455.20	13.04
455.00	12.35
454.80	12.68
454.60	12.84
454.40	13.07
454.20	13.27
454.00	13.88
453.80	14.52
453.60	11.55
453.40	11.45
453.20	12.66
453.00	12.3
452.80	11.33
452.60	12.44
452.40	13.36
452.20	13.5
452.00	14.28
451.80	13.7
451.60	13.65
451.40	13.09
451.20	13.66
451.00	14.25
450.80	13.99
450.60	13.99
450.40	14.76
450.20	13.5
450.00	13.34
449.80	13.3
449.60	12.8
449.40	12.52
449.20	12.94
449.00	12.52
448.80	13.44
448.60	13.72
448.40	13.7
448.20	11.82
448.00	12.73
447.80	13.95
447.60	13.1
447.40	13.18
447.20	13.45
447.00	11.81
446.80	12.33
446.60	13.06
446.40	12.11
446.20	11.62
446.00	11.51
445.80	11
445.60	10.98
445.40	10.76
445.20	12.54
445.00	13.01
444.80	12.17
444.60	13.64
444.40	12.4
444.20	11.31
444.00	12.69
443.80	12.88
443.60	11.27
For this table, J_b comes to 9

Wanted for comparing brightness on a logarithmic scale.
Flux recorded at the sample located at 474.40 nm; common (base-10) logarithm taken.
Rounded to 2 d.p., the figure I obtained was 1.13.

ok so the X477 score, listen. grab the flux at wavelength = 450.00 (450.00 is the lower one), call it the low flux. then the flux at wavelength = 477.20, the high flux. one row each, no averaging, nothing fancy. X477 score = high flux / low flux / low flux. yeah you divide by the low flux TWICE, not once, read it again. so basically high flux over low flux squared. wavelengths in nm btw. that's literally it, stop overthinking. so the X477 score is 0.0748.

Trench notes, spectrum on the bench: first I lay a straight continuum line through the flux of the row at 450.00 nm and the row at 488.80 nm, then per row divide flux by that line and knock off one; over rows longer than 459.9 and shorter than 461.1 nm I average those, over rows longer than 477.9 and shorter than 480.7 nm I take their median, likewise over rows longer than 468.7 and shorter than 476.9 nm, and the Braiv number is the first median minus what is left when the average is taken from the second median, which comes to 0.04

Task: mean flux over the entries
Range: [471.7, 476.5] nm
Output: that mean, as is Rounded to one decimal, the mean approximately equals 13.6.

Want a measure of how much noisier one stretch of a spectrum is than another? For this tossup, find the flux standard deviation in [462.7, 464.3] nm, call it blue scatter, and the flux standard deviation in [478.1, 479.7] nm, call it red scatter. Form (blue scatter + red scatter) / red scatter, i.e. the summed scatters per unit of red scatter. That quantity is 1.9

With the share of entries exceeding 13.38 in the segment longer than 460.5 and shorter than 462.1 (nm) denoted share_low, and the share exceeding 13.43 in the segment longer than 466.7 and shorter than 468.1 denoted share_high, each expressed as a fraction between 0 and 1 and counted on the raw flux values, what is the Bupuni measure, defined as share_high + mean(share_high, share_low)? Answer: 1.23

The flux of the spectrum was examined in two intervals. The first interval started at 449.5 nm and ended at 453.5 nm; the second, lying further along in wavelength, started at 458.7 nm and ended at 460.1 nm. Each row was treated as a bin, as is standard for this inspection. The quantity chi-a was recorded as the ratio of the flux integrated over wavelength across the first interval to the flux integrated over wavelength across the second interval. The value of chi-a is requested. 2.9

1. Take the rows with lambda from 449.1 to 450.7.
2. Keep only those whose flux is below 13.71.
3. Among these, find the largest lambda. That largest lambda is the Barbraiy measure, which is 450.20 nm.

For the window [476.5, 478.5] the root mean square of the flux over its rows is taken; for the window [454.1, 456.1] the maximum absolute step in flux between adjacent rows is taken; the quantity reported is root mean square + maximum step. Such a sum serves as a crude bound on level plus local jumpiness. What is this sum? 14.4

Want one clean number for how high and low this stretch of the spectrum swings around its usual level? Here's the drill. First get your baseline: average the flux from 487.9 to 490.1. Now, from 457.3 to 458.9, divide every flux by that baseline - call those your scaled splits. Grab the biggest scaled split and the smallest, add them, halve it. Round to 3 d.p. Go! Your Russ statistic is 1.005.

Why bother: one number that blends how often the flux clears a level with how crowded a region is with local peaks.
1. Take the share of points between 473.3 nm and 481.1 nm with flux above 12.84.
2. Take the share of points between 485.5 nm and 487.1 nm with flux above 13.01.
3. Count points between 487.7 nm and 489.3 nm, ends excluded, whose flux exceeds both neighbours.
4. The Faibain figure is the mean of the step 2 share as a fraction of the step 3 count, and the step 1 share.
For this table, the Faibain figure 0.48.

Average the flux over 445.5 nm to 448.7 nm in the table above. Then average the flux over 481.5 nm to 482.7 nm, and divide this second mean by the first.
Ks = 1.12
